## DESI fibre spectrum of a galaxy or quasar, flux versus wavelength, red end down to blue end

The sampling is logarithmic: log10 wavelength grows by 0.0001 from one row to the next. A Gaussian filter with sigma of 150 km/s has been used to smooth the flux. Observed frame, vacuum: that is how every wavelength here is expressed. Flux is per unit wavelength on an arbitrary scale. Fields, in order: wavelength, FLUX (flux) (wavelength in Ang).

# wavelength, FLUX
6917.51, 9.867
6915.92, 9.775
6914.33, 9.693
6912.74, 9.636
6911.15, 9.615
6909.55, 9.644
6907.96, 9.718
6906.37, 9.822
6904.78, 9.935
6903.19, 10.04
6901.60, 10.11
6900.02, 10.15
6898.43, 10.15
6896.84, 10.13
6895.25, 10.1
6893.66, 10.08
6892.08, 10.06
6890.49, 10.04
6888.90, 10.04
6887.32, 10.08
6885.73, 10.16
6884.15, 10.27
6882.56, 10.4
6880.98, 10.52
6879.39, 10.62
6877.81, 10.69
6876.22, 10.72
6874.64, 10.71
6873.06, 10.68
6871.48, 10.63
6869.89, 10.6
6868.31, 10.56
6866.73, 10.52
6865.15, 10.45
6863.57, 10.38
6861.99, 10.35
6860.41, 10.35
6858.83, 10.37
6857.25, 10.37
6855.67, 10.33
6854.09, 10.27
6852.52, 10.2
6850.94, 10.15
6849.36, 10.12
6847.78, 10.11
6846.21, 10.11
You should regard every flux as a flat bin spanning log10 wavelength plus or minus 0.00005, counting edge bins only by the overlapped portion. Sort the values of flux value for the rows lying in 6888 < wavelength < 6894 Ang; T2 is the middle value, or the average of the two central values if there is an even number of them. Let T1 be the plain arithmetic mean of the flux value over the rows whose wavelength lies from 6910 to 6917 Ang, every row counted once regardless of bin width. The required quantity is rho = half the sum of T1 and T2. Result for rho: 9.9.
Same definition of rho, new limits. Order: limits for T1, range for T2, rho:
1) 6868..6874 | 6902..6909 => 10.2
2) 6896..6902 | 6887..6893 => 10.1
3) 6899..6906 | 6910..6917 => 9.9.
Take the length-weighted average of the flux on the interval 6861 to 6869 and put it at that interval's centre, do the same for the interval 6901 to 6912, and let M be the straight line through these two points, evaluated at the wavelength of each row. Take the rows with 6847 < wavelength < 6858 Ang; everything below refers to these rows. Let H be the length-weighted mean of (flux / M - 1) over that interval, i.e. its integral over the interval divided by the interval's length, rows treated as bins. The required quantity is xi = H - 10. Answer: -10.04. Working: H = -0.04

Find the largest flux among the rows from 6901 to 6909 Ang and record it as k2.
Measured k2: 10.11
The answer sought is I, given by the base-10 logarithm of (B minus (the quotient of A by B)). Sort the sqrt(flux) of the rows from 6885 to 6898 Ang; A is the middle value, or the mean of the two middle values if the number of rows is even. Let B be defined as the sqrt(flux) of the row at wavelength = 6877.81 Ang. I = 0.361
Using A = 3.17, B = 3.27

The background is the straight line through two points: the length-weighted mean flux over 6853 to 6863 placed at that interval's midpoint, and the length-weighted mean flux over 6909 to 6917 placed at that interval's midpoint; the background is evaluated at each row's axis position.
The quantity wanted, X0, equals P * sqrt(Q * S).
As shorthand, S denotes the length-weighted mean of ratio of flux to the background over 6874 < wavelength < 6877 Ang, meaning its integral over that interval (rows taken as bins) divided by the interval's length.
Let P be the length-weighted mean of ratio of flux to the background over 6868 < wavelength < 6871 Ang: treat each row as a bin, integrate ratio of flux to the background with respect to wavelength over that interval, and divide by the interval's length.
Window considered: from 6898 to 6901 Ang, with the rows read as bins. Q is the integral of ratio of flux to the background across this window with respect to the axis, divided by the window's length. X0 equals 1.08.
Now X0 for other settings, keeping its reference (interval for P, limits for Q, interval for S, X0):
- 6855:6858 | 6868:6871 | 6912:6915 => 1.02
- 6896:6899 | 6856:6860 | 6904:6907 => 1.03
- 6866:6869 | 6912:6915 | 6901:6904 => 1.04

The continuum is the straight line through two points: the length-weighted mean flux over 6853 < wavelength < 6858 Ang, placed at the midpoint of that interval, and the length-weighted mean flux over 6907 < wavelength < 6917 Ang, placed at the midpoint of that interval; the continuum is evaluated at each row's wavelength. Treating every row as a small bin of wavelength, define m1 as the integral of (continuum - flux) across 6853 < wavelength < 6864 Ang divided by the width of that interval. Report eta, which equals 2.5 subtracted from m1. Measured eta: -2.5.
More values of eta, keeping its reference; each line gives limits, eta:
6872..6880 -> -3.1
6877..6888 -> -2.9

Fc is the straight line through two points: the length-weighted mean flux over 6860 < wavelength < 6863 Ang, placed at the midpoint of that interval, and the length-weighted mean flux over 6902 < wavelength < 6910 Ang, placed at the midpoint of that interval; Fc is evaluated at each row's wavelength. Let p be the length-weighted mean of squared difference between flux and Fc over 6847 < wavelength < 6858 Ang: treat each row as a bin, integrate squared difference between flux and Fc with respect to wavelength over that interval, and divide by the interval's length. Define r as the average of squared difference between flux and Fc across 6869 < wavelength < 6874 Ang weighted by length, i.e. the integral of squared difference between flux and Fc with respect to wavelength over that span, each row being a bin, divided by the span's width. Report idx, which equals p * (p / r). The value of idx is 0.03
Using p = 0.07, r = 0.160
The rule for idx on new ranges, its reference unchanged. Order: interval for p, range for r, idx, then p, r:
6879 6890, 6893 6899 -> 0.16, 0.06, 0.024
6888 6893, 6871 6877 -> 0.00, 0.00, 0.229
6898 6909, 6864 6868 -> 0.02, 0.03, 0.038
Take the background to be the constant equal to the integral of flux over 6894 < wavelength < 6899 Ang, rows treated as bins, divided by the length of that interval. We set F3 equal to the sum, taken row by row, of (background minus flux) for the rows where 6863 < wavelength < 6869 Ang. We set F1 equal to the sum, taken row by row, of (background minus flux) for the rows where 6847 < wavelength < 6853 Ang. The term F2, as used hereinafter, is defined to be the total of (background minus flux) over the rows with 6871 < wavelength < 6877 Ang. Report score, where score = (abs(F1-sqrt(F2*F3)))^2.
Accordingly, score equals 4.0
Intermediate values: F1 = -0.1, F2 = -2.31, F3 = -1.5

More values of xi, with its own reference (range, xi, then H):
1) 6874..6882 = -9.96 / 0.04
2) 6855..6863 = -10.02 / -0.02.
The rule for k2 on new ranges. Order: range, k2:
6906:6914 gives 9.822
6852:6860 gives 10.37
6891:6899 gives 10.15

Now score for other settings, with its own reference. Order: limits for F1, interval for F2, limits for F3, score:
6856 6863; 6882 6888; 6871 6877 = 4.2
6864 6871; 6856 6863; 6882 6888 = 5.7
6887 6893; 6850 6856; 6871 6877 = 0.8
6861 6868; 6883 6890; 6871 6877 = 3.2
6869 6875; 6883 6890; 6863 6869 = 6.8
